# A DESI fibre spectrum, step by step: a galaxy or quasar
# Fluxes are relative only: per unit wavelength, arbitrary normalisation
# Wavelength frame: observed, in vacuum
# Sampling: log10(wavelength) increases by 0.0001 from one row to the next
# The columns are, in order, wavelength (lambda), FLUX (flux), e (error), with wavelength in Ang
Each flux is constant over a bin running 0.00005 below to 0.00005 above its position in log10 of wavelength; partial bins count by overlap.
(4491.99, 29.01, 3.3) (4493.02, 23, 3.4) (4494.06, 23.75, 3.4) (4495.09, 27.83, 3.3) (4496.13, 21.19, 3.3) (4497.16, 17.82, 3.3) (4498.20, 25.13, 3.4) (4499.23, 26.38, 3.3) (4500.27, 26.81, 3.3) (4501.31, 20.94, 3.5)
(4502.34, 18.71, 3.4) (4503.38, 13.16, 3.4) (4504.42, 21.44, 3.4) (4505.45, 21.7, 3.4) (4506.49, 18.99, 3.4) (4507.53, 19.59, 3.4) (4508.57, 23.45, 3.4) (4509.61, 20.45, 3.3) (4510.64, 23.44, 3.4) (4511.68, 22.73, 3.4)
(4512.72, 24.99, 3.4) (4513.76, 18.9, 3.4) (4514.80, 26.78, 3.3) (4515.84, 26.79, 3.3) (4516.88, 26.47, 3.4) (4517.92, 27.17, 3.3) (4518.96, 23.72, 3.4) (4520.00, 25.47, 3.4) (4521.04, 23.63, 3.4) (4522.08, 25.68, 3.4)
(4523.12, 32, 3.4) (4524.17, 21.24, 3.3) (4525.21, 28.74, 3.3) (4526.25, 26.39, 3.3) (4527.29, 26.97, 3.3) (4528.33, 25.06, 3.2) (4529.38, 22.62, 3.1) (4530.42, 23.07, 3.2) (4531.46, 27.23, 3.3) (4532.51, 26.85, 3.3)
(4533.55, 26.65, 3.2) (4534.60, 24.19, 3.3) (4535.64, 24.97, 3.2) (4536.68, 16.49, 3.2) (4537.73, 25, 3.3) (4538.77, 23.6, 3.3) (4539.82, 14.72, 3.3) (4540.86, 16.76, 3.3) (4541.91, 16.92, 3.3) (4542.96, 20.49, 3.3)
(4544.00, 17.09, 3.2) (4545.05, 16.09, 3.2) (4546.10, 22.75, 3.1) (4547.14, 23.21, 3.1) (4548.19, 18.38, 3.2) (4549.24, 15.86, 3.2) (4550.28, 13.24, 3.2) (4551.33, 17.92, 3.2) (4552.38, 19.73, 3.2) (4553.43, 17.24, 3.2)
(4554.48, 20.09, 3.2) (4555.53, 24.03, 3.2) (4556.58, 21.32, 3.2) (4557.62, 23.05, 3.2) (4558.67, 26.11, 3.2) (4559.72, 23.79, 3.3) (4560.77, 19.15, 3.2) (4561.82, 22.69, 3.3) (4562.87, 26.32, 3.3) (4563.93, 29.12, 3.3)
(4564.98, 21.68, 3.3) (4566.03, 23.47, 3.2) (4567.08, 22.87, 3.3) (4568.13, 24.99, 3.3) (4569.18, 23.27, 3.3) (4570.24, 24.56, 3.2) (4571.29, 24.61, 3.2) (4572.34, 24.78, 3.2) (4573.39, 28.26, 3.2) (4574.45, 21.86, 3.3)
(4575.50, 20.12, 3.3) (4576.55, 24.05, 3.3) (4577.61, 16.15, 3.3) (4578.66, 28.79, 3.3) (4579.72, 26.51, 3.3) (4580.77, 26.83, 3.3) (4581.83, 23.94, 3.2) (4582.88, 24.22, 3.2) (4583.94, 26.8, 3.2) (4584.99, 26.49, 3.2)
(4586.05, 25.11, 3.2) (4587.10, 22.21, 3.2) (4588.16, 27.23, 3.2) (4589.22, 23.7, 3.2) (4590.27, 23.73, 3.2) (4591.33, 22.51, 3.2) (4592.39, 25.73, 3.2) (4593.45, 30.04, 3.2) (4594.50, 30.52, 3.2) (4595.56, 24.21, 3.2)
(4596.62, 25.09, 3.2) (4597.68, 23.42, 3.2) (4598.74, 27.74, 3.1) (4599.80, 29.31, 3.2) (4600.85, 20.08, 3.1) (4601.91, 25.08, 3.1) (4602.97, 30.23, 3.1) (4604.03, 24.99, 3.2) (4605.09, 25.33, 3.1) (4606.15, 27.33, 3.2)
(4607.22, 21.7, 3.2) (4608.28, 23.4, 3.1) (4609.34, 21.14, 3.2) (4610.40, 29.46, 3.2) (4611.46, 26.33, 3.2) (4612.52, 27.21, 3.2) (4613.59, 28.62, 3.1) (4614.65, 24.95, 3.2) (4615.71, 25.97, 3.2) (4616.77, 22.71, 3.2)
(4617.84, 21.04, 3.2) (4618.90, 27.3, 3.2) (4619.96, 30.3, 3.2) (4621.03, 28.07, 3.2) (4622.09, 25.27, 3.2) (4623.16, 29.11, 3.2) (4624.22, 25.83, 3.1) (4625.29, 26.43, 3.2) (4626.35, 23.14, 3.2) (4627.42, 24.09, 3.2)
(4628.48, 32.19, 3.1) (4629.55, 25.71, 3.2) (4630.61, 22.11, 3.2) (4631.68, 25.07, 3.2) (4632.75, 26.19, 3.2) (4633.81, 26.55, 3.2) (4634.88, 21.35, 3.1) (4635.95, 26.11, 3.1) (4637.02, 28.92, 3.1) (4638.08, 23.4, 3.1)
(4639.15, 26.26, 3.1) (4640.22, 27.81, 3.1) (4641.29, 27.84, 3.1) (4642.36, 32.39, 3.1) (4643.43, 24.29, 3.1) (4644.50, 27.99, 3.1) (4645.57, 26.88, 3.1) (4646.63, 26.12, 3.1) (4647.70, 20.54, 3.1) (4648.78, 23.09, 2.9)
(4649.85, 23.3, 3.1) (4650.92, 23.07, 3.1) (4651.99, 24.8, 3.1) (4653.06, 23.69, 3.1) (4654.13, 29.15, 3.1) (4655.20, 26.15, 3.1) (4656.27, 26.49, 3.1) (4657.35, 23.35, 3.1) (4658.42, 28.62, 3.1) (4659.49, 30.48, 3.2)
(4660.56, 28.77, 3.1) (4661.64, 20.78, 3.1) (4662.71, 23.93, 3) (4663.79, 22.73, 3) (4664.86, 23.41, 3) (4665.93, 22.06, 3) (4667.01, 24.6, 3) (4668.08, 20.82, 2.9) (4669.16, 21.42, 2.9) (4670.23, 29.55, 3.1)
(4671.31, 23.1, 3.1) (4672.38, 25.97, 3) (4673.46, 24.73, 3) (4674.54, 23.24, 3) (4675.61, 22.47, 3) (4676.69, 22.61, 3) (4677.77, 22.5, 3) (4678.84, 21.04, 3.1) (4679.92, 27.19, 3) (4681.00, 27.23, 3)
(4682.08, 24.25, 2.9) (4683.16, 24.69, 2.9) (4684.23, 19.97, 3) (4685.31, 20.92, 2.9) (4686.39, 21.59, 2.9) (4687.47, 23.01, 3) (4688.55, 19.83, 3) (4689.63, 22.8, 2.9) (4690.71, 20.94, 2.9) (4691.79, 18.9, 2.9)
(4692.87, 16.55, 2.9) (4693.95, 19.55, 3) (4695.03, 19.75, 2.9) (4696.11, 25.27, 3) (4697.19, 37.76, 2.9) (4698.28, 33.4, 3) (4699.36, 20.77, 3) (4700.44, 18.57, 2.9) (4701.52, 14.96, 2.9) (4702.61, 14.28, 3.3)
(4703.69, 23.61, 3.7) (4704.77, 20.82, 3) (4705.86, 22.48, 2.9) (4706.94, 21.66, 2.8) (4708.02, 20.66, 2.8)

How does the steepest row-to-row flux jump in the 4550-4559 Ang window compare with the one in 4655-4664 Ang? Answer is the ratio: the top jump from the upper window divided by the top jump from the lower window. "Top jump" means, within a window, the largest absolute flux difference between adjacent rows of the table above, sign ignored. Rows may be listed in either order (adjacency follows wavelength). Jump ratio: 1.7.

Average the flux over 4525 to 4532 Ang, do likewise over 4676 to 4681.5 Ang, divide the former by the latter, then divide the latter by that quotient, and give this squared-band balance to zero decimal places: 23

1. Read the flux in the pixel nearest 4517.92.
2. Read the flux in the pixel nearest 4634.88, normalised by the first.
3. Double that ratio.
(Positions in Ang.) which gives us 1.6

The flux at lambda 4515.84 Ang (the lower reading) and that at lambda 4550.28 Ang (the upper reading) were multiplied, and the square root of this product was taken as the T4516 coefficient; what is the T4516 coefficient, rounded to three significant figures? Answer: 18.8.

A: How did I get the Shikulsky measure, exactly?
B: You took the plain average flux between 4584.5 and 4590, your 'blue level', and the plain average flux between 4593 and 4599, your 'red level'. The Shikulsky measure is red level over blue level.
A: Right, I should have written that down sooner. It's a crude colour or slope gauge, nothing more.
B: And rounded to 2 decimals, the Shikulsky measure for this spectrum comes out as 1.08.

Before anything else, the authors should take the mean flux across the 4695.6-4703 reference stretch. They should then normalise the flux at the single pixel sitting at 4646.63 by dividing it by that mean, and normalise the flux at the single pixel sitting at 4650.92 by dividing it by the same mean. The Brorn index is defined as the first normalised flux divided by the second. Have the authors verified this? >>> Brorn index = 1.13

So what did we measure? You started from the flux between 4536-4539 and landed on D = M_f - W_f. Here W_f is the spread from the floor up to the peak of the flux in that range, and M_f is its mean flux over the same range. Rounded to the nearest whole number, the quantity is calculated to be 13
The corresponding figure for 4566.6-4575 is 18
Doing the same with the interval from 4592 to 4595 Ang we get 24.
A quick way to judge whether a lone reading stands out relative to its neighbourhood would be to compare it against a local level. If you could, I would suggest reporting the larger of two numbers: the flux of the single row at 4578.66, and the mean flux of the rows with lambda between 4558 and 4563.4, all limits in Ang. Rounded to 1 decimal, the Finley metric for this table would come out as 28.8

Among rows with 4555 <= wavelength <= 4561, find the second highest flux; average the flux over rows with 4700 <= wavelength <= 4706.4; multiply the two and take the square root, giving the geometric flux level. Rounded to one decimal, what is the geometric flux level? 21.4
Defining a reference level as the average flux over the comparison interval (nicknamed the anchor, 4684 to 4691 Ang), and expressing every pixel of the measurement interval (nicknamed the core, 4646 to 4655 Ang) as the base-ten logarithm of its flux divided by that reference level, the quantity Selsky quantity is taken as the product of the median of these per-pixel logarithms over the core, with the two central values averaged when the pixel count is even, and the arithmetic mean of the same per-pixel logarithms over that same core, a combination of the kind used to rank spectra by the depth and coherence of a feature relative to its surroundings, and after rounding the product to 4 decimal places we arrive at 0.0023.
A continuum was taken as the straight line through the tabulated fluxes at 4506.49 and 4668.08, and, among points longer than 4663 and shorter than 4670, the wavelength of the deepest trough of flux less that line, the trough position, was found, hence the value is 4668.08 Ang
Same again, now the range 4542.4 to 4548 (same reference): 4545.05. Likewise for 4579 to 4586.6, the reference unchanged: 4581.83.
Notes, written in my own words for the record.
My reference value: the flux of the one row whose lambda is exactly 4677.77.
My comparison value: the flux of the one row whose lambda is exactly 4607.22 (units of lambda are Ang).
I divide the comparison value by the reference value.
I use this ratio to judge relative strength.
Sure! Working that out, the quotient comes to 0.96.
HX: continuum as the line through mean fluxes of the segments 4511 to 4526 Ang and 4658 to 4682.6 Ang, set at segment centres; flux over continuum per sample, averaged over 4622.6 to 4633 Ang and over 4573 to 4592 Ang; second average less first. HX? -0.077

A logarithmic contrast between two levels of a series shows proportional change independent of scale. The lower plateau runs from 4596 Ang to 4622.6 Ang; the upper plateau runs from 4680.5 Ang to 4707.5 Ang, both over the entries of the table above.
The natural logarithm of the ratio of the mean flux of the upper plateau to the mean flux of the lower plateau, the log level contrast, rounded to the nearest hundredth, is -0.15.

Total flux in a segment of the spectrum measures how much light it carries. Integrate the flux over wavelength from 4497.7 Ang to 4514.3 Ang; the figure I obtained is 360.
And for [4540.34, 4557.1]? 315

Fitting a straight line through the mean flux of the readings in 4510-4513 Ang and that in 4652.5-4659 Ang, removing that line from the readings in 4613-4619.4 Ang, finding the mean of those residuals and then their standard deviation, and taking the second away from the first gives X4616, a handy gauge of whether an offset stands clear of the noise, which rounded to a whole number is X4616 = -3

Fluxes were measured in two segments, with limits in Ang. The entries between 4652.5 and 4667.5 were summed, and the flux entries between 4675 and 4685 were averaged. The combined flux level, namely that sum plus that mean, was 378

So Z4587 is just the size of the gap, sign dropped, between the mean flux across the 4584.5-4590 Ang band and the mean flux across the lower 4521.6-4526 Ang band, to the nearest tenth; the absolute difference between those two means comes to 2.0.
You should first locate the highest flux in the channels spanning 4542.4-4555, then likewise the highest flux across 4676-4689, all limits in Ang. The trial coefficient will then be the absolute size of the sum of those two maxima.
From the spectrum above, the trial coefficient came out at 50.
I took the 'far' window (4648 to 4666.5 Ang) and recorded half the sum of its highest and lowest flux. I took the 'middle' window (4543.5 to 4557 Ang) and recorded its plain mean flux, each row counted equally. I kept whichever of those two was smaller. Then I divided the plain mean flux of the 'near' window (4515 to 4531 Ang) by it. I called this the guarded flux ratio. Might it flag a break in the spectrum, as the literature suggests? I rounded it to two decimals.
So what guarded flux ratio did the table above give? 1.35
